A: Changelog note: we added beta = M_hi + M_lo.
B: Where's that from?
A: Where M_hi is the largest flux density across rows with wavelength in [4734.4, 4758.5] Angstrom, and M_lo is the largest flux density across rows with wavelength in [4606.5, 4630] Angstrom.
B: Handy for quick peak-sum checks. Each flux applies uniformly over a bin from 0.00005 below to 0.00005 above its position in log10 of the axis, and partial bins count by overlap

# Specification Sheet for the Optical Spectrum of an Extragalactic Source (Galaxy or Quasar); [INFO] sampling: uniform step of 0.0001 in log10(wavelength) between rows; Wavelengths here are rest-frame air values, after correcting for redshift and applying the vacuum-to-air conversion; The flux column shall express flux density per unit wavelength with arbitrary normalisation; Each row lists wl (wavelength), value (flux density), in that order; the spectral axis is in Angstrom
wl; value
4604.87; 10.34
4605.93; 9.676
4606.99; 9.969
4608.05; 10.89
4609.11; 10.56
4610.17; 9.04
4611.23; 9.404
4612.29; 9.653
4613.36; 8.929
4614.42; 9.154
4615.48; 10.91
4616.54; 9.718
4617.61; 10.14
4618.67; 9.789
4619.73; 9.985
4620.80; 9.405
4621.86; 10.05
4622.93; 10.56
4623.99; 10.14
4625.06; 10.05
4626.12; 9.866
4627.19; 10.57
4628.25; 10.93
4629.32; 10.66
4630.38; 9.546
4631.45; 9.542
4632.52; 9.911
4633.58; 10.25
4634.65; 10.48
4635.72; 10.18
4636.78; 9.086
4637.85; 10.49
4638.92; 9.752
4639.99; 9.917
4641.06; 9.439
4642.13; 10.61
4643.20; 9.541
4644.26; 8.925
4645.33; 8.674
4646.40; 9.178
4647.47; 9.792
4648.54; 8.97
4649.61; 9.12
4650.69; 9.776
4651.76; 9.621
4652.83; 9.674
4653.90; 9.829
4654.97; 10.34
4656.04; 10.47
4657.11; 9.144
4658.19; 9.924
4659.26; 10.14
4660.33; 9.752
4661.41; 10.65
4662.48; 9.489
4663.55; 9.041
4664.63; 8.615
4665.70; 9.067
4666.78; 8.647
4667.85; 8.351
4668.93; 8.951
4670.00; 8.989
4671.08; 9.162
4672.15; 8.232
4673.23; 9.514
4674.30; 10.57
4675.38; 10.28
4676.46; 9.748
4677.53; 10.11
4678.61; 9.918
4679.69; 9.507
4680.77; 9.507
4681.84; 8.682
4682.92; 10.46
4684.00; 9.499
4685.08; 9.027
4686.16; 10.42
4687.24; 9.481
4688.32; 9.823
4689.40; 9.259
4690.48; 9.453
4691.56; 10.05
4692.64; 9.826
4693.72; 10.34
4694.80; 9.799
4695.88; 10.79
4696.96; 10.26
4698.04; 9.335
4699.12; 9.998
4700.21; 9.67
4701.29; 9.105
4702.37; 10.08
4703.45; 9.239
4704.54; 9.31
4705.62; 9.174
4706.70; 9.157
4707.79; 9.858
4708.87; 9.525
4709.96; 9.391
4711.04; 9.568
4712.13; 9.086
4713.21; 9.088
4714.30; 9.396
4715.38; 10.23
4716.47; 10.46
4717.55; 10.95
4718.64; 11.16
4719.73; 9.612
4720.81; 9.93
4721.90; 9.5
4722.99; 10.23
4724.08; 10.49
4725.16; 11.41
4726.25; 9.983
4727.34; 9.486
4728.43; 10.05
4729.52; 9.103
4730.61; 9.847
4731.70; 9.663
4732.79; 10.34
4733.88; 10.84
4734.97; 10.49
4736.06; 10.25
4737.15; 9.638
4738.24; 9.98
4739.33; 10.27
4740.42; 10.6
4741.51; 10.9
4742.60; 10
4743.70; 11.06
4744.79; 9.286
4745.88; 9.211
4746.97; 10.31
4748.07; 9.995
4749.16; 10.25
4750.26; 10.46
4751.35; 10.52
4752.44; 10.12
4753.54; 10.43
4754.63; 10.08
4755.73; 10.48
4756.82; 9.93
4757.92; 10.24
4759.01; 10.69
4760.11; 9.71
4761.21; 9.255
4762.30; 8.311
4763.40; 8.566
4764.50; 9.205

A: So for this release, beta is 22.0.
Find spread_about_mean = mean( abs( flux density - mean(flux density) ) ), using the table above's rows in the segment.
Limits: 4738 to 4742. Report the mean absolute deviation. 0.31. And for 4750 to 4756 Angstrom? 0.17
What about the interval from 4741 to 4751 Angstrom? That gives 0.48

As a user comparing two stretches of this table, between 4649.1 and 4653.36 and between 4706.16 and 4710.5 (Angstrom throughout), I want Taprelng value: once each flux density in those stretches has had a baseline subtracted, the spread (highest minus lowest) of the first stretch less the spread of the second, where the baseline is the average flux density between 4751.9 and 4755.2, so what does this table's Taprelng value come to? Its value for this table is 0.0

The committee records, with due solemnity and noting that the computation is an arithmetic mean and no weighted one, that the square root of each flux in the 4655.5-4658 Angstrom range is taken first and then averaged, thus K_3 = 3.13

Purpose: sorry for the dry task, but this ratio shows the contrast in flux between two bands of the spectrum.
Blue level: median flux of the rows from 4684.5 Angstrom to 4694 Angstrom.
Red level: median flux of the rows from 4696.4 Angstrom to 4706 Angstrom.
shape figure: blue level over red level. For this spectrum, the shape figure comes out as 1.05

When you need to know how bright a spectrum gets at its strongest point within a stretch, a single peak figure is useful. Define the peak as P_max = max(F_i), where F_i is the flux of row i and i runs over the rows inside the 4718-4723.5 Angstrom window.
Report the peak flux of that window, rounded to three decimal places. 11.160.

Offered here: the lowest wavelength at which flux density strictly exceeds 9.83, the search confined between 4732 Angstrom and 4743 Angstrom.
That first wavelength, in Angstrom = 4732.79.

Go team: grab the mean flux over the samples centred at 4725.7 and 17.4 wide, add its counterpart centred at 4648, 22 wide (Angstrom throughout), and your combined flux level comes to 19.8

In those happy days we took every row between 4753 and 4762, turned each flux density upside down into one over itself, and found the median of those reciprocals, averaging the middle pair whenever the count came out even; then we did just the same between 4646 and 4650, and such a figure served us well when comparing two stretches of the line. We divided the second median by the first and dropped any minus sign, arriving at 1.11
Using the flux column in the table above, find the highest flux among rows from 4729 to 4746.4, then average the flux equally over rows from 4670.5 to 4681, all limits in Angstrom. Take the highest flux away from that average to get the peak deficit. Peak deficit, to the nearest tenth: -1.4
